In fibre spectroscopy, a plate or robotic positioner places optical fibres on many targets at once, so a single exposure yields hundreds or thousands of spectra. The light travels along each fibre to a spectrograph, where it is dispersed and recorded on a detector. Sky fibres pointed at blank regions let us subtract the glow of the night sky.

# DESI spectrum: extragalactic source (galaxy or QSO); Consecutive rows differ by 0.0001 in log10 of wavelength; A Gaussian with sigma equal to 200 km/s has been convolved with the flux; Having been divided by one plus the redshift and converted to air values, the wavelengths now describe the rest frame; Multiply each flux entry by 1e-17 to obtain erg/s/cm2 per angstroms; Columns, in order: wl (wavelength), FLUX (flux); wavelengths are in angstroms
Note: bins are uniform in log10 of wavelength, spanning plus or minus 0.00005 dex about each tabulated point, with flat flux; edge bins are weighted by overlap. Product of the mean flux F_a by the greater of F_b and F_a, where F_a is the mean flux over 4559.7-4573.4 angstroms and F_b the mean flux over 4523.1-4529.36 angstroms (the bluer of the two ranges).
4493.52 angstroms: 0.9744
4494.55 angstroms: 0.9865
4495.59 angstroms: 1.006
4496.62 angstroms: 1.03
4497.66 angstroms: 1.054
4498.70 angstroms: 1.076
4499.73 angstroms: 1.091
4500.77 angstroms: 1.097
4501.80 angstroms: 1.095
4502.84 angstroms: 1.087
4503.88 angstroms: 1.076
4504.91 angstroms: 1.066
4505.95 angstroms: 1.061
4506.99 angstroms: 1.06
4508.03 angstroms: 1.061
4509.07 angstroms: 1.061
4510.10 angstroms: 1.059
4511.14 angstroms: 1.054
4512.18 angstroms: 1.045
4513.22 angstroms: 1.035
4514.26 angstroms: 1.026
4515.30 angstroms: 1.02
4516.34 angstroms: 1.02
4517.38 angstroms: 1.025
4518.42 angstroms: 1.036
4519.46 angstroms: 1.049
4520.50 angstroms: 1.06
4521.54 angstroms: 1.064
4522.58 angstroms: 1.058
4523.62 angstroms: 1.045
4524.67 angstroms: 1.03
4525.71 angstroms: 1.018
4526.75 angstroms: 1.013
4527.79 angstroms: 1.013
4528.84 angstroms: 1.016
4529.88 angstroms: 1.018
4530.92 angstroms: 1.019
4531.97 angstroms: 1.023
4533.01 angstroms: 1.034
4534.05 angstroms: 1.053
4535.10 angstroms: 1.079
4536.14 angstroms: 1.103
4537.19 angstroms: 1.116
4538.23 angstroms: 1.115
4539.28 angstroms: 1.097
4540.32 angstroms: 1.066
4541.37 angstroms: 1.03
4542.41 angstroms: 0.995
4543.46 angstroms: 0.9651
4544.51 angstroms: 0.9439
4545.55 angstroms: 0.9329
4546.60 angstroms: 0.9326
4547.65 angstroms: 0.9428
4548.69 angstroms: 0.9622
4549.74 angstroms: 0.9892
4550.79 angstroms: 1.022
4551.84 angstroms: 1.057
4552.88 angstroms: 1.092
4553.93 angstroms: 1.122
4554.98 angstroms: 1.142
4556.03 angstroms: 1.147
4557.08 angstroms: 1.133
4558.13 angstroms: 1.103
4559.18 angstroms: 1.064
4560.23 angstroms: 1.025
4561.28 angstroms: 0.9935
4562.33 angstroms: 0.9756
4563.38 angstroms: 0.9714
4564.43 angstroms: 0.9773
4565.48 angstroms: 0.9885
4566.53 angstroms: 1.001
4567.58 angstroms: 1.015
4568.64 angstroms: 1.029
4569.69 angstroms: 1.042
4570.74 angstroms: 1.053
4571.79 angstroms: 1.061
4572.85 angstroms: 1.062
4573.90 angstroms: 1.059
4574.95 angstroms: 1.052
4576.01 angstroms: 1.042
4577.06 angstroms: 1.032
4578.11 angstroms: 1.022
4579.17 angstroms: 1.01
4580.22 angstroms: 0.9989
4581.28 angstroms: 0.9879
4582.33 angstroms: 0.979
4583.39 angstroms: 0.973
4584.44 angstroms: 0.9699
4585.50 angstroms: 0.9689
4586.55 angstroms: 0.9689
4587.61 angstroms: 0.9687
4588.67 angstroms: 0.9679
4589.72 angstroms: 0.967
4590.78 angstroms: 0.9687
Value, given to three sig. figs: 1.04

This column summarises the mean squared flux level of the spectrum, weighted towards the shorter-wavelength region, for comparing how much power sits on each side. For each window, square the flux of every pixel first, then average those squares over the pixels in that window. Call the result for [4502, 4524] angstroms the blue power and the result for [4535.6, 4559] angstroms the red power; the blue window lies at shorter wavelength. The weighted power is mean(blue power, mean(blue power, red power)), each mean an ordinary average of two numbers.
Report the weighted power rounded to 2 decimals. 1.10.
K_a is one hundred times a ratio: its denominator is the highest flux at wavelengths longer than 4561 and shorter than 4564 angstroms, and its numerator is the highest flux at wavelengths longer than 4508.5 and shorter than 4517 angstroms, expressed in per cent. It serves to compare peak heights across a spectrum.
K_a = 106.8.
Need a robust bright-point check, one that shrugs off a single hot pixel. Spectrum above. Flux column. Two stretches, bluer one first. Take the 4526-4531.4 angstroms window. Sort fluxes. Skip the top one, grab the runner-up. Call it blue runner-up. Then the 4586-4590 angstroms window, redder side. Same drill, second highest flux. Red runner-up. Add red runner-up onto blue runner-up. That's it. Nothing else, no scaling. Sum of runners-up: 1.99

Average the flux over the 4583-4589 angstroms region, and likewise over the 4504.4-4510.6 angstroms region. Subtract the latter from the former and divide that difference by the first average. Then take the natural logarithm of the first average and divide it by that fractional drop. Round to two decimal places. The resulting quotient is 0.33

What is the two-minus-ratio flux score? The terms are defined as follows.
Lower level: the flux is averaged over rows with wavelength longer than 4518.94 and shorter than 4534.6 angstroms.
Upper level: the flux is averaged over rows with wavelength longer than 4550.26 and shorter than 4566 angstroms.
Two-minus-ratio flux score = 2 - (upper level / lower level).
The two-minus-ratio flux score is 0.98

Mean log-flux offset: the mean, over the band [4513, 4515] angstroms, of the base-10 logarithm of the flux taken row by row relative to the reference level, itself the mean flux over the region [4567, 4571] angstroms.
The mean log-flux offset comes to -0.002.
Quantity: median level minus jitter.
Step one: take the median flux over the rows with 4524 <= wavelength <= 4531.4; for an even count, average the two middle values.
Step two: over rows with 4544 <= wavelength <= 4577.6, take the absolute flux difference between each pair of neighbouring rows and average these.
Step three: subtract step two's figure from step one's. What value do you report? 1.00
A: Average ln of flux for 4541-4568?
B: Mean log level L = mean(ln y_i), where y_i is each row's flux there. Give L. 0.018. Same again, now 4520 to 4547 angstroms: 0.031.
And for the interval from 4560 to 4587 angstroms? 0.009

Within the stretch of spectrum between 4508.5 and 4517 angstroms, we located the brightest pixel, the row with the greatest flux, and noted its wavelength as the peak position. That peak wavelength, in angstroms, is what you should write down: 4509.07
